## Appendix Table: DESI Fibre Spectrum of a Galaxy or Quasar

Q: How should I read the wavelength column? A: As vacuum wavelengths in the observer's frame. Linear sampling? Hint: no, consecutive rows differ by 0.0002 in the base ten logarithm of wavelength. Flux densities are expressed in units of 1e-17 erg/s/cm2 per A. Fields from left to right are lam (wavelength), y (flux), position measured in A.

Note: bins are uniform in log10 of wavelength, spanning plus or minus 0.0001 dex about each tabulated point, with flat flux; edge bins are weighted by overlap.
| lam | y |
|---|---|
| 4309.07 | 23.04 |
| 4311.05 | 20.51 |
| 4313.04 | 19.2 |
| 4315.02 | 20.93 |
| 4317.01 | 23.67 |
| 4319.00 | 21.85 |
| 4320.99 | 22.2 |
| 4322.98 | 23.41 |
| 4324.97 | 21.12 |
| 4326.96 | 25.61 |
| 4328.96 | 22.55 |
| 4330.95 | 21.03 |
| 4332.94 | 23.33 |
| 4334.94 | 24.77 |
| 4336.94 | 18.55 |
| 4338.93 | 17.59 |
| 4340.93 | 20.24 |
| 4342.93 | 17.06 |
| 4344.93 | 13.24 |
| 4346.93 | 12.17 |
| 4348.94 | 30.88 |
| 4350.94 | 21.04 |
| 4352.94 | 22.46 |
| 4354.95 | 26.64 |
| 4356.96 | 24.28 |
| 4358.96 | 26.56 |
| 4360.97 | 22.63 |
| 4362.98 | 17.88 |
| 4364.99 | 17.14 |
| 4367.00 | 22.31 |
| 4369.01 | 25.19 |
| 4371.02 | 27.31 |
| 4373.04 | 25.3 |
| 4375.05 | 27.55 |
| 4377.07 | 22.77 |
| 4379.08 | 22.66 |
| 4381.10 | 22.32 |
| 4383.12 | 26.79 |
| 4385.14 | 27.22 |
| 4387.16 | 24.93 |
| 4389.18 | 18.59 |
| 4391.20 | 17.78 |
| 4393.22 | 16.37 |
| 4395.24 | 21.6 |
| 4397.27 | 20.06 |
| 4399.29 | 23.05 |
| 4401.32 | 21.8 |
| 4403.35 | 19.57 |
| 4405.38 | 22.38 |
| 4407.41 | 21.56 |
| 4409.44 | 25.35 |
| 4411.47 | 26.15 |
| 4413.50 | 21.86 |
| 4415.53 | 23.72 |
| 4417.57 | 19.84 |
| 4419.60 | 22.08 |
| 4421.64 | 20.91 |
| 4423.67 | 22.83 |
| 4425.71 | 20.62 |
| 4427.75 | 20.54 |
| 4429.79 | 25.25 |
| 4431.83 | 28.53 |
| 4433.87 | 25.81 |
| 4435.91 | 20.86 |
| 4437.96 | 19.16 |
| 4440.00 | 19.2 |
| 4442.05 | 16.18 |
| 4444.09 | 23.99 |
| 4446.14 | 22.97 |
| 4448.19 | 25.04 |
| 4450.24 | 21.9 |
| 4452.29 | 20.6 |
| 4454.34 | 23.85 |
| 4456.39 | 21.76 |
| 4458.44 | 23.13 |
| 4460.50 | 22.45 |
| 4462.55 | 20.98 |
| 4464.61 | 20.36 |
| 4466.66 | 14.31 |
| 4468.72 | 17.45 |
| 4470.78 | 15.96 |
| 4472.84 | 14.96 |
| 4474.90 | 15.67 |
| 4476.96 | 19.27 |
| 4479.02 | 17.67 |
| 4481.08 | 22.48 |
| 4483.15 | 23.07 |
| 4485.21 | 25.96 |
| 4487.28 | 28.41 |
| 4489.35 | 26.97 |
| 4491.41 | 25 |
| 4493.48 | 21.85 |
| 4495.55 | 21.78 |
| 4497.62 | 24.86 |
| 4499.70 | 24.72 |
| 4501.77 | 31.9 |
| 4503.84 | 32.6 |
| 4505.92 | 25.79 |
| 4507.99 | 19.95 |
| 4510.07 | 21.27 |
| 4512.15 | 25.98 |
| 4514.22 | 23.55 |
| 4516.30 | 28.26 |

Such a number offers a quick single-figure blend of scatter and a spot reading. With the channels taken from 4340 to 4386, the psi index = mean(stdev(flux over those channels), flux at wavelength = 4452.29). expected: 13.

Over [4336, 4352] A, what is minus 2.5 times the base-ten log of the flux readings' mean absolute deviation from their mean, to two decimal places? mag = -1.48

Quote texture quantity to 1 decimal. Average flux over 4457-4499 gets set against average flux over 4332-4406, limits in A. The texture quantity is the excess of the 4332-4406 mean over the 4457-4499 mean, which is 0.8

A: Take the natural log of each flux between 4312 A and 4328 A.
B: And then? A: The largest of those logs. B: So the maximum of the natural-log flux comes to 3.24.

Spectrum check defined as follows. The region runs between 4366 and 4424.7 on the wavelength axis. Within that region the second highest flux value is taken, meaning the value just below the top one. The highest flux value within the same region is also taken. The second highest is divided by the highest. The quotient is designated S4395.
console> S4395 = 0.991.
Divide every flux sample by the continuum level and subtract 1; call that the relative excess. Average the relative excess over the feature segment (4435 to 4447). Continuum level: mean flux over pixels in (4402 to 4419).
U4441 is -0.096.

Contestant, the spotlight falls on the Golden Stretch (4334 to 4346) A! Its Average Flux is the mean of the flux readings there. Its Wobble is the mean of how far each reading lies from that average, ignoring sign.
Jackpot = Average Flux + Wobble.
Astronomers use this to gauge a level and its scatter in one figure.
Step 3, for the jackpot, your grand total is 21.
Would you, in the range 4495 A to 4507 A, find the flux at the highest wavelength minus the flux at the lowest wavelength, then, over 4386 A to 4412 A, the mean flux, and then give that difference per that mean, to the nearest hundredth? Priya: 0.19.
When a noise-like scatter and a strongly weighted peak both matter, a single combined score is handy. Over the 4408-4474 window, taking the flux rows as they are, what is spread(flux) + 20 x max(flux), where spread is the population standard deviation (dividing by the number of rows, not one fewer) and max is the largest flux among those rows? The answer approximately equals 574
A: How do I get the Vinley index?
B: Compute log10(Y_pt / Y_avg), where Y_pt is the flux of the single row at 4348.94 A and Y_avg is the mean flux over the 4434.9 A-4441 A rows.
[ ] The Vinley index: 0.19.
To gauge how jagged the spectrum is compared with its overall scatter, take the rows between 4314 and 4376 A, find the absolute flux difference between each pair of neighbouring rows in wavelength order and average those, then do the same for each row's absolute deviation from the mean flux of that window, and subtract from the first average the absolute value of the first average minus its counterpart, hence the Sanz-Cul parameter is 3.1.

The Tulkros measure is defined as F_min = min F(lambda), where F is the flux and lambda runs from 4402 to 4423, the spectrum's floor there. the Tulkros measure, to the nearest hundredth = 19.57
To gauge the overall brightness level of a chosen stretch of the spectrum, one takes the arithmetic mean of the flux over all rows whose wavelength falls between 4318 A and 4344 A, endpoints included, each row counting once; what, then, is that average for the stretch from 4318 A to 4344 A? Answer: 21.5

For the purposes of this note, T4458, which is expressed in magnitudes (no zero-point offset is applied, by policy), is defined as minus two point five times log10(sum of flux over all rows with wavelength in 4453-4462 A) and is -4.90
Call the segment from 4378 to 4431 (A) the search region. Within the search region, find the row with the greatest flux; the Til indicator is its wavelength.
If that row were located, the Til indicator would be 4385.14 A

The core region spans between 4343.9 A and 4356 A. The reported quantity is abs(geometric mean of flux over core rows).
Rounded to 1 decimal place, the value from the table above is 19.9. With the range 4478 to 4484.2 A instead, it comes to 20.9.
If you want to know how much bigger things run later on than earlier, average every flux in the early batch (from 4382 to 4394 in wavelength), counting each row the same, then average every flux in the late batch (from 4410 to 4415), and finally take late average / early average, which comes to 1.09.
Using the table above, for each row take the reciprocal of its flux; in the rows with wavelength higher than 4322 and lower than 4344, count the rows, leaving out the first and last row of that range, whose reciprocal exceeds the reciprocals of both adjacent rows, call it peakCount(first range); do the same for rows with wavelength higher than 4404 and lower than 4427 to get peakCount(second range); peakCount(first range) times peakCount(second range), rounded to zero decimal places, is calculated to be 12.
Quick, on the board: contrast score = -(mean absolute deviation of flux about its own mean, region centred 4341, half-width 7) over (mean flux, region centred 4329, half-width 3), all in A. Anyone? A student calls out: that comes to -0.131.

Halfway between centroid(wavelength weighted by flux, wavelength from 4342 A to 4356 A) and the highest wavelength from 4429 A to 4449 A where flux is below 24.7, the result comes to 4397.9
